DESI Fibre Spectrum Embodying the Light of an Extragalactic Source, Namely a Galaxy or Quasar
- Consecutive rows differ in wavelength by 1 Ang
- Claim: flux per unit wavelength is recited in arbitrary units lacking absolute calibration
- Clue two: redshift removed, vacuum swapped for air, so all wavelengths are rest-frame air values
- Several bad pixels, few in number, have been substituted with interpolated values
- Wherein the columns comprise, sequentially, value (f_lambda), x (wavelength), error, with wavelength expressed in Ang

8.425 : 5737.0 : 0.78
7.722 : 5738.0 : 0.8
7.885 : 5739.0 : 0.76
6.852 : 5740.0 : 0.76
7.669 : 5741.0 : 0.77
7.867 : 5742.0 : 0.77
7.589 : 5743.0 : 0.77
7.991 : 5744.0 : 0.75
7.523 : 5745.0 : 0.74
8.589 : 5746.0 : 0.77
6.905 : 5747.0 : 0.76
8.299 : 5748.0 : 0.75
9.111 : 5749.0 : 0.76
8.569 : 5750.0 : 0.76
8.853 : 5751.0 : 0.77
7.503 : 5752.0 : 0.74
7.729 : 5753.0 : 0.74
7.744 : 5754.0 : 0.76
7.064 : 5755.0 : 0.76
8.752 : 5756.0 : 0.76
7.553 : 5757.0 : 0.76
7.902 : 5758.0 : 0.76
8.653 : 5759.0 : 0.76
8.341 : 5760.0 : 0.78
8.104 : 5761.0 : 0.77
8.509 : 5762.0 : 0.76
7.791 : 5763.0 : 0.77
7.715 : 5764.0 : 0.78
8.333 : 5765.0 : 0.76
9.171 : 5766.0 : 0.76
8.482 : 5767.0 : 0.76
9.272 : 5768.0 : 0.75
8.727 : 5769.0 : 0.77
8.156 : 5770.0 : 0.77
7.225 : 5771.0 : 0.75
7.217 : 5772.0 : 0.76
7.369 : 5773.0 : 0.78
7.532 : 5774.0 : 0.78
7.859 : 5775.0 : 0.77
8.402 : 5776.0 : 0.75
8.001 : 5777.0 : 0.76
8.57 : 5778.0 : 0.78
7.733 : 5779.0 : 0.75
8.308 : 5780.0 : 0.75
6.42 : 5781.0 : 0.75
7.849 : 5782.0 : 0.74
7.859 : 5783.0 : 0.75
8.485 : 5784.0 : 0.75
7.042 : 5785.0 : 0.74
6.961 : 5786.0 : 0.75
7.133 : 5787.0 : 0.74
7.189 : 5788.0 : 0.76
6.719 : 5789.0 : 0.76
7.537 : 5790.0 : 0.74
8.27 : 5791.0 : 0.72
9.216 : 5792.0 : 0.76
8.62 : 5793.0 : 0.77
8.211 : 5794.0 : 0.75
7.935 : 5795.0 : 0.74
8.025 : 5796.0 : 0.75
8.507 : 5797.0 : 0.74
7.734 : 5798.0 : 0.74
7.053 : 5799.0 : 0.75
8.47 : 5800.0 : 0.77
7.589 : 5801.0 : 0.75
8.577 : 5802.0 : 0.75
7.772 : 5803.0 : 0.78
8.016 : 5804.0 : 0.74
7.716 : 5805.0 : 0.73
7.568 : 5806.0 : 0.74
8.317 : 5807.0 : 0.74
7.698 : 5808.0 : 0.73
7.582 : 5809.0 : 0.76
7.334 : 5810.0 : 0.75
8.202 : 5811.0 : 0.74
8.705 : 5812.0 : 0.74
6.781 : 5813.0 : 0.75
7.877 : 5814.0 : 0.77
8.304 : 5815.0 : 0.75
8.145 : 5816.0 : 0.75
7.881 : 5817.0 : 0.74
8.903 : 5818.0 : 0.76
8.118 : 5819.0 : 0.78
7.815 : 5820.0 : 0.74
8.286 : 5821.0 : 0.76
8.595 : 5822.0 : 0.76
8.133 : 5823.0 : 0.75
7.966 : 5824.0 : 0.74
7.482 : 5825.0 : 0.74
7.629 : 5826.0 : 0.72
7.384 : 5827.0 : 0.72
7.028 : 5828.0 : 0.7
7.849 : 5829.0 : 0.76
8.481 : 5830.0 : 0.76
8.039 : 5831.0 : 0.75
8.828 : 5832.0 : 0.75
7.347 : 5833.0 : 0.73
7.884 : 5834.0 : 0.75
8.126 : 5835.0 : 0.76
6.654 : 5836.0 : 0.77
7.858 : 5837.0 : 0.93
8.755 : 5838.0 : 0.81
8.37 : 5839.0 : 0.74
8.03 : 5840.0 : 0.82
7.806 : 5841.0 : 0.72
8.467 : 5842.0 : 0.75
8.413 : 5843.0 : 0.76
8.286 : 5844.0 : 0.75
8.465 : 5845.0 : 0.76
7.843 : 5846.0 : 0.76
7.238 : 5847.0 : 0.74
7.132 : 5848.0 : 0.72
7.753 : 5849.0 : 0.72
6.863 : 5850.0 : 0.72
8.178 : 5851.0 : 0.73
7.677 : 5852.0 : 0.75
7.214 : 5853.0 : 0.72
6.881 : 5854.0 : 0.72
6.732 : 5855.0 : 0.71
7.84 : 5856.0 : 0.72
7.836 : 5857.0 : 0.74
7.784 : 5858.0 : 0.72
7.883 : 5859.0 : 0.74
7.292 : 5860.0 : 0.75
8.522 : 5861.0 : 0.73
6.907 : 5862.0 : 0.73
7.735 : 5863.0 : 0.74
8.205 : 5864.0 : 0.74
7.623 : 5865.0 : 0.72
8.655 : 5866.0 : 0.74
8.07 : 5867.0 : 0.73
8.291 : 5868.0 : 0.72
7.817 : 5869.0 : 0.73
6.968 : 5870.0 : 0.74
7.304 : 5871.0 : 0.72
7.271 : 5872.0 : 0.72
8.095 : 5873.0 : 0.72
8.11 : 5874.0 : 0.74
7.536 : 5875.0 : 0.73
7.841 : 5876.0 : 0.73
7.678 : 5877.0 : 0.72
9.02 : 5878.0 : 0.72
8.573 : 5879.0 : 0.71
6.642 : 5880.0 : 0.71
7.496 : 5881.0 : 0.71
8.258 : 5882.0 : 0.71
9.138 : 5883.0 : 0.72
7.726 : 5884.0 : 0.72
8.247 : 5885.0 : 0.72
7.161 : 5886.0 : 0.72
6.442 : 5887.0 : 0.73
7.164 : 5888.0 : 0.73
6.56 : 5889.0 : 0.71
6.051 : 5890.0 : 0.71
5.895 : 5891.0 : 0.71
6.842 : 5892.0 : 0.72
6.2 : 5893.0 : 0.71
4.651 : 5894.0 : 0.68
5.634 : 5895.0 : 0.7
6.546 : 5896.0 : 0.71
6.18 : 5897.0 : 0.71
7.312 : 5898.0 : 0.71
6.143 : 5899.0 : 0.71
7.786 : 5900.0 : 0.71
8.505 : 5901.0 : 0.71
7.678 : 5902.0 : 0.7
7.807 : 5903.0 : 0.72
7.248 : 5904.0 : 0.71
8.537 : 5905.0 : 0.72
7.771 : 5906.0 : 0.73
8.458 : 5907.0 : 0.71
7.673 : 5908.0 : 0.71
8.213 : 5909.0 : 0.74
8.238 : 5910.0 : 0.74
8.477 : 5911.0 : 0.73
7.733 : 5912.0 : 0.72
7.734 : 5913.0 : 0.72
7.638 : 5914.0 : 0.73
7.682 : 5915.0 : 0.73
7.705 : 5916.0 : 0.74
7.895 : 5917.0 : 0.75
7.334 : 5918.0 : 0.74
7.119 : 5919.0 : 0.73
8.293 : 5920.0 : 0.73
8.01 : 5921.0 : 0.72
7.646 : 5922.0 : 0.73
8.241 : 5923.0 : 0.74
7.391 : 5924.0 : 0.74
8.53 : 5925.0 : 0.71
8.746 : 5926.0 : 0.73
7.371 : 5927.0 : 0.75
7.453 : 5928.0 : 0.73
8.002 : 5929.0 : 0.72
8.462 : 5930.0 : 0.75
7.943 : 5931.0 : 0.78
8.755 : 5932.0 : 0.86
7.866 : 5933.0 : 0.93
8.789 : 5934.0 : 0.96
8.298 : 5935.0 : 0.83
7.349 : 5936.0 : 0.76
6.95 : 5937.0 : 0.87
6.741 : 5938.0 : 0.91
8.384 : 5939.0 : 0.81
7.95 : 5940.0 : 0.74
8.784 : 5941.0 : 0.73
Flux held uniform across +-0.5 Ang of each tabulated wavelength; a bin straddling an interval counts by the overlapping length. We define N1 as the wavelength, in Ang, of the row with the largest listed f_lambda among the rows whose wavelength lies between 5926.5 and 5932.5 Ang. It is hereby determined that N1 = 5932.0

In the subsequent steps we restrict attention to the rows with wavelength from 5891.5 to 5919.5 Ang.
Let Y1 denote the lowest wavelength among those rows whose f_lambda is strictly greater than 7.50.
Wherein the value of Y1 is 5900.0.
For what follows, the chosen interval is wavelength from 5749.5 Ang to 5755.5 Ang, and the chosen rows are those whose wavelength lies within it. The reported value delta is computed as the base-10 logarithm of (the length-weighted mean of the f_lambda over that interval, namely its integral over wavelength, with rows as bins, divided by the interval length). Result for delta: 0.898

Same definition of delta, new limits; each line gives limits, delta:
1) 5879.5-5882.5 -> 0.873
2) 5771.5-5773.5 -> 0.863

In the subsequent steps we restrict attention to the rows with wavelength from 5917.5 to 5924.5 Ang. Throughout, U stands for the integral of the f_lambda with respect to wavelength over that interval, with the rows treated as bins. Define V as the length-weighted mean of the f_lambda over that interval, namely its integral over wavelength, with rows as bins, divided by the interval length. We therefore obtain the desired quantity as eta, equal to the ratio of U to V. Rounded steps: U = 54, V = 7.7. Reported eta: 7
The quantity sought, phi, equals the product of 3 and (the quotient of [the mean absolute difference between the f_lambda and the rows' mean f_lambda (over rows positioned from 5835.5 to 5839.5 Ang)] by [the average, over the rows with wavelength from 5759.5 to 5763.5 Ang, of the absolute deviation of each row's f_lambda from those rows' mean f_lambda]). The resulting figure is 8.2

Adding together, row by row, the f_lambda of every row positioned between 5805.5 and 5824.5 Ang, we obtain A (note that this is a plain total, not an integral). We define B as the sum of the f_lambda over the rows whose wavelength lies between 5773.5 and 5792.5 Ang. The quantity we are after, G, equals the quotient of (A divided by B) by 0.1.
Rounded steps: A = 152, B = 147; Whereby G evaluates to 10.3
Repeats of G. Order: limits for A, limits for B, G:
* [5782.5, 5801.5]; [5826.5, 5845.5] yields 9.8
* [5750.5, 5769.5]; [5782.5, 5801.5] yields 10.5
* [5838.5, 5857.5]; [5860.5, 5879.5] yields 9.8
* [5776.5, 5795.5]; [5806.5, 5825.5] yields 9.7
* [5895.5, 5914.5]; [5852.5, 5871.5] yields 10.0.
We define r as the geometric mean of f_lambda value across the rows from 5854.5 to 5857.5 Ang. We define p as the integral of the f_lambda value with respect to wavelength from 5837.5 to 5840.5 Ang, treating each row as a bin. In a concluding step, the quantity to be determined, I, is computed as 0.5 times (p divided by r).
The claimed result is 1.69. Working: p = 25.2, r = 7.5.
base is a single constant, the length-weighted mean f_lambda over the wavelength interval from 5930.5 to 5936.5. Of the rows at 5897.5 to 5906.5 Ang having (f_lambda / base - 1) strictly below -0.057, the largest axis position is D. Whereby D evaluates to 5904.0 Ang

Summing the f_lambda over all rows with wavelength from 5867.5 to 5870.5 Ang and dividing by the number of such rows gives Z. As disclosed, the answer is 7.7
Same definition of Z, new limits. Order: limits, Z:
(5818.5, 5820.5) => 8.0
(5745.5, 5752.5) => 8.3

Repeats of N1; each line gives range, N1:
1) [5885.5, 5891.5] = 5888.0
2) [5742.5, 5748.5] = 5746.0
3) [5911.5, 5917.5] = 5917.0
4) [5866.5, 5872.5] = 5868.0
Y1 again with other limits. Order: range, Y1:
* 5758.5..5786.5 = 5759.0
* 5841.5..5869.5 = 5842.0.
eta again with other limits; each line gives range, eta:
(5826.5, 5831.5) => 5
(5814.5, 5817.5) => 3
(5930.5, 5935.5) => 5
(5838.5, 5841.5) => 3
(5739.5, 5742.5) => 3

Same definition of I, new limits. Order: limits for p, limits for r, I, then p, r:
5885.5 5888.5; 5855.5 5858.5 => 1.33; 20.8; 7.8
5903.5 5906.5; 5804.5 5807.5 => 1.50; 23.6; 7.9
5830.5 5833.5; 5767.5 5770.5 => 1.39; 24.2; 8.7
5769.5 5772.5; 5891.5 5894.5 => 1.94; 22.6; 5.8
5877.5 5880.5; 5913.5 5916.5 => 1.58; 24.2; 7.7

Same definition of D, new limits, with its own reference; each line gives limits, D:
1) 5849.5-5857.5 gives 5855.0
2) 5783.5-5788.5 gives 5788.0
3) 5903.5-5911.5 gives 5908.0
